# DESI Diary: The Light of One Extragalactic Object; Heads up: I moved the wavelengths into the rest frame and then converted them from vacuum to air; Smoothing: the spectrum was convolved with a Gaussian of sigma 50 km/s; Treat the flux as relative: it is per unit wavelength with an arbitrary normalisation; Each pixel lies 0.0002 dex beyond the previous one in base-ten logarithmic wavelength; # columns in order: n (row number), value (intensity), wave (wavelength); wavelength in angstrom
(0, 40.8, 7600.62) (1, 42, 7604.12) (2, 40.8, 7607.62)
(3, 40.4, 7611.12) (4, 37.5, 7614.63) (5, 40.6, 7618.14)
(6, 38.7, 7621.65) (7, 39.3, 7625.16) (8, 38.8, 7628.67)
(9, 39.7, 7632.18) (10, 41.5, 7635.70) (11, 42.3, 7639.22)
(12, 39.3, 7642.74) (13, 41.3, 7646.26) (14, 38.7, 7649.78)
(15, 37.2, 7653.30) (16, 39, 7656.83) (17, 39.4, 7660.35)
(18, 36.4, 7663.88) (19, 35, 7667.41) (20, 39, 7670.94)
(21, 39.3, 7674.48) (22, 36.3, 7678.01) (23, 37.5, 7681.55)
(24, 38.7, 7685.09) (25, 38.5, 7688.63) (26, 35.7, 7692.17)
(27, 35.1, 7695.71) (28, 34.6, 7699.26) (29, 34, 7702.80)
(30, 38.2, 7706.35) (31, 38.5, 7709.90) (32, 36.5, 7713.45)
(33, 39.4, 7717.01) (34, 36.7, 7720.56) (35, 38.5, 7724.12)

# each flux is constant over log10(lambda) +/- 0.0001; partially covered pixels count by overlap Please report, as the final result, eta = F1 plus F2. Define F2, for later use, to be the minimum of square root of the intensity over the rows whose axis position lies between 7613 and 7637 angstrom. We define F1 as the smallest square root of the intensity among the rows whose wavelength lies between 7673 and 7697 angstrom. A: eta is 12.0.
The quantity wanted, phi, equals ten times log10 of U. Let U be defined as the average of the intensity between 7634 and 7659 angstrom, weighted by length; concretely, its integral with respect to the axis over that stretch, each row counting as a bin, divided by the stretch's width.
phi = 16.0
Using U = 40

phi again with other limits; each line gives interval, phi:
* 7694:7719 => 15.6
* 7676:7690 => 15.8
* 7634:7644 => 16.1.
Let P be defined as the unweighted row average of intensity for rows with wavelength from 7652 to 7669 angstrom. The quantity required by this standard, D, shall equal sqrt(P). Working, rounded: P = 37.4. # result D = 6.12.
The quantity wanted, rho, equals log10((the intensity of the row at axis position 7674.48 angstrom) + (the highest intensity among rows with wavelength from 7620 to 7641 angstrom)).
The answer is 1.91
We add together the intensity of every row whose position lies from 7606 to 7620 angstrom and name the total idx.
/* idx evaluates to 159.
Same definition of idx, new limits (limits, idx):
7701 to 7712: 111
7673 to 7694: 226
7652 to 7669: 187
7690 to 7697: 71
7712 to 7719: 76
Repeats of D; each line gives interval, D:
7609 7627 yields 6.27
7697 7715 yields 6.03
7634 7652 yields 6.37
